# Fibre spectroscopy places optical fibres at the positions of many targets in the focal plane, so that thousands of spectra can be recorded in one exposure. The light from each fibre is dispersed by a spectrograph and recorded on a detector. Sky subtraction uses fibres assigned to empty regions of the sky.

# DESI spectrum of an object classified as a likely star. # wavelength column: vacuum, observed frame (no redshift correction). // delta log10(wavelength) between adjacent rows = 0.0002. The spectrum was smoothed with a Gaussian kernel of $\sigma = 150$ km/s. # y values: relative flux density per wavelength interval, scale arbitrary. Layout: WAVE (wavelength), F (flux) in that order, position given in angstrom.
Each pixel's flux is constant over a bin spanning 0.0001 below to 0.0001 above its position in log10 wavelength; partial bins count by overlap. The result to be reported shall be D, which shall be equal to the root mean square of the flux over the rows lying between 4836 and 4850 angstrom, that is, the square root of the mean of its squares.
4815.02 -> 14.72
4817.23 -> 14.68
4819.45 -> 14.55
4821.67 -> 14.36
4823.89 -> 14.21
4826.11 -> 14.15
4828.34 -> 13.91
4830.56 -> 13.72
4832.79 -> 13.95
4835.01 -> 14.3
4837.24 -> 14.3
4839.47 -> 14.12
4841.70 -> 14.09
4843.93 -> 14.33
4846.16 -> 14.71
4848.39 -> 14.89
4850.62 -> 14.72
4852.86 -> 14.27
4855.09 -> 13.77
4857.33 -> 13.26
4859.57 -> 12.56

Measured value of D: 14.4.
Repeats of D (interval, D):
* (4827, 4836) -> 14.0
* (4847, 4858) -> 14.2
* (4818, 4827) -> 14.3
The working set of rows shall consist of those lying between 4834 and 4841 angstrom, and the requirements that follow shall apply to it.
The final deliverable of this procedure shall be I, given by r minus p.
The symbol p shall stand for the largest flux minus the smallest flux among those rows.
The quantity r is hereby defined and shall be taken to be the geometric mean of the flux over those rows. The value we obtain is 14.1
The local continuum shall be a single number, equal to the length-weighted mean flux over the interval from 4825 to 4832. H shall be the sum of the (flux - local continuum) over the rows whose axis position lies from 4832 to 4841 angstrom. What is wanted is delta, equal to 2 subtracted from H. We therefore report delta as -1.0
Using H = 1.0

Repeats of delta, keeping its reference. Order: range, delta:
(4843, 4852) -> 1.0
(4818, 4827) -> -0.4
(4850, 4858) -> -1.6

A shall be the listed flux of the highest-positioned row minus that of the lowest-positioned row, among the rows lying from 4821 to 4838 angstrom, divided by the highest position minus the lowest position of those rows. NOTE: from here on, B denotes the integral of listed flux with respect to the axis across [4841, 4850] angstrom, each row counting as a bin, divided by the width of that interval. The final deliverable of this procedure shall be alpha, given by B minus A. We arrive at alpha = 14.6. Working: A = 0.00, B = 14.5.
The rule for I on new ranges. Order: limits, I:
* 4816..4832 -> 13.3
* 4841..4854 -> 13.7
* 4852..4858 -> 12.8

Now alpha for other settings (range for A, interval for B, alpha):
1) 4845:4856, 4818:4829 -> 14.4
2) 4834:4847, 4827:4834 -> 13.8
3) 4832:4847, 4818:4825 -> 14.3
